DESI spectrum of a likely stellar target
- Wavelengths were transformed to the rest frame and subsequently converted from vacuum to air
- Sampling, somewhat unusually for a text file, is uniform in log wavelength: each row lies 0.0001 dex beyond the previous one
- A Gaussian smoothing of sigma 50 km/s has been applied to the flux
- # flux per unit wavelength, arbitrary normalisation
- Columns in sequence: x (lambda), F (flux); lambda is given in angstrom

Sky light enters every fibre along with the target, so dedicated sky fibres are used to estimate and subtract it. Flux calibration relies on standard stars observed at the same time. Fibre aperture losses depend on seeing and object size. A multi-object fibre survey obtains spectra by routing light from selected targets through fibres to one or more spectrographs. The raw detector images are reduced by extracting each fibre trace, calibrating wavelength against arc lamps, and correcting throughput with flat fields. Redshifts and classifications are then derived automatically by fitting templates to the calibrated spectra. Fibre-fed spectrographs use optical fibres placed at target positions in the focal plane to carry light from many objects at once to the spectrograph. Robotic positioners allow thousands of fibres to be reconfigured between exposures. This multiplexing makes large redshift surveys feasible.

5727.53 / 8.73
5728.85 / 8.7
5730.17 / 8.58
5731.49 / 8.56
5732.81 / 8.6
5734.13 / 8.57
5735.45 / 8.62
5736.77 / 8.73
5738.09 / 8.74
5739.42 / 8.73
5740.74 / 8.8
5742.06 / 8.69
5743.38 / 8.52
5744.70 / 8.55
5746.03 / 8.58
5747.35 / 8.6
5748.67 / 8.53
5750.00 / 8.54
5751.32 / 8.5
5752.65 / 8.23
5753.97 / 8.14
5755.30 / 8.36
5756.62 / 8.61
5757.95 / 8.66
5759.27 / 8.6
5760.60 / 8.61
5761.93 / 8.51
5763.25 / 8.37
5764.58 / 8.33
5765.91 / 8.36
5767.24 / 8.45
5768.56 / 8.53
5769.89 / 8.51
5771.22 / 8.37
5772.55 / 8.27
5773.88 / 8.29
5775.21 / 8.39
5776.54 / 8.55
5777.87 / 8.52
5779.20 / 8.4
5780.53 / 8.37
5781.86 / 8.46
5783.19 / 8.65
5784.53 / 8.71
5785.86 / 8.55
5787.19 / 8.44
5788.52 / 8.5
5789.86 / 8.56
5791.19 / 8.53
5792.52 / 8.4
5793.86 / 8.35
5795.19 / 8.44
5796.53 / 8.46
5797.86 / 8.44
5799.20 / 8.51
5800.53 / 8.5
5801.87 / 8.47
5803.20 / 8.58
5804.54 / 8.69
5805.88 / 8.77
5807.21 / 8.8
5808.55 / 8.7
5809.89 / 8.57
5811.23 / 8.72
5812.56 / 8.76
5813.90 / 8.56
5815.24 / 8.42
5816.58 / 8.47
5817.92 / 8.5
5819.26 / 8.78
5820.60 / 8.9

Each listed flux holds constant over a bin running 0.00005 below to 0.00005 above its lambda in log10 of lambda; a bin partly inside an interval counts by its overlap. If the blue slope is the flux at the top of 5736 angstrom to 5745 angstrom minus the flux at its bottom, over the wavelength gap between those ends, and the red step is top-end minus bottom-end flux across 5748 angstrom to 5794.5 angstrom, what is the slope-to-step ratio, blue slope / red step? 0.13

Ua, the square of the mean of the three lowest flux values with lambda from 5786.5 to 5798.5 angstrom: 70.5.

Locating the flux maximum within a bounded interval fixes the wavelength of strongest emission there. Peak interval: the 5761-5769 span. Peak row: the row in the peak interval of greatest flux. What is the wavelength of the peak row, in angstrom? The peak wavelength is 5768.56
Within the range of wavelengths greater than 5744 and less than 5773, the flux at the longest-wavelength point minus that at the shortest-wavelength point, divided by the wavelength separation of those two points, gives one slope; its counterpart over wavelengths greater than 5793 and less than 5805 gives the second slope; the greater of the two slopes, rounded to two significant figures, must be 0.032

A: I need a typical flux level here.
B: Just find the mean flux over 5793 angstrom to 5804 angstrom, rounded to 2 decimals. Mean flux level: 8.47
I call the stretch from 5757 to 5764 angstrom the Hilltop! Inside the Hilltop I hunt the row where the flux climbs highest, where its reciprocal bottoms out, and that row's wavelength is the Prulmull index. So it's 5757.95 angstrom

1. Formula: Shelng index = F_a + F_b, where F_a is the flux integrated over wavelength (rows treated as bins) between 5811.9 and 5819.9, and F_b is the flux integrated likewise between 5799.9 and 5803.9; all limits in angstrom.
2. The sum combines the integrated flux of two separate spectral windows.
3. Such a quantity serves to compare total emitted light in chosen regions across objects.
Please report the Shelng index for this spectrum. 103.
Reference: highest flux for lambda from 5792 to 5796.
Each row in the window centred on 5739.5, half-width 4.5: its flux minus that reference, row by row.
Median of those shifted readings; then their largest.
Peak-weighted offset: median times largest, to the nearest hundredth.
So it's 0.10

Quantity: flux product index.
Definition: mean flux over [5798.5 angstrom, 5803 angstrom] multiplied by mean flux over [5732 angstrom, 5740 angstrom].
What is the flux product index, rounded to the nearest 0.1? 73.6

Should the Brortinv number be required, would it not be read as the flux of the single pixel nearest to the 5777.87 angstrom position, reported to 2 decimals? 8.52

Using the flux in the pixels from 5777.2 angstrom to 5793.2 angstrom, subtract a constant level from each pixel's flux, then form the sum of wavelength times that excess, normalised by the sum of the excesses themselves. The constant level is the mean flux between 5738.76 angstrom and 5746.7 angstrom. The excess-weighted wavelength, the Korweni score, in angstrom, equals 5785.0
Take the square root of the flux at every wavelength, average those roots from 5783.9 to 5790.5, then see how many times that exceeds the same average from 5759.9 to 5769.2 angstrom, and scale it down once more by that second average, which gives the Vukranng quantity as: 0.346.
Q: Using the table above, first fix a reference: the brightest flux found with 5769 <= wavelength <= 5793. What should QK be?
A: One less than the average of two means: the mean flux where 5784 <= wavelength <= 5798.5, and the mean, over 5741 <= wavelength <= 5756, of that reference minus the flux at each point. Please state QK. 3.36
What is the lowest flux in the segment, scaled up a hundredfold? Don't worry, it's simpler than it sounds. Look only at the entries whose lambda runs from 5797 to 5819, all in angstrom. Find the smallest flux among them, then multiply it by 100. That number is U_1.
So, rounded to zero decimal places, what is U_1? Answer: 842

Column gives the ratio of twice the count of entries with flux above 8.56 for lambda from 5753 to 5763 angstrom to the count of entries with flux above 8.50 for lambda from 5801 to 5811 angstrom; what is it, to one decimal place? 1.3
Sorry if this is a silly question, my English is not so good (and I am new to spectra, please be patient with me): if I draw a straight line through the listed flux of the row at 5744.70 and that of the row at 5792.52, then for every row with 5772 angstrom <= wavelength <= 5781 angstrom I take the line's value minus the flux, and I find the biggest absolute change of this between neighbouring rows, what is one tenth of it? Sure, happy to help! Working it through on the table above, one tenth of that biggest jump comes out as 0.0164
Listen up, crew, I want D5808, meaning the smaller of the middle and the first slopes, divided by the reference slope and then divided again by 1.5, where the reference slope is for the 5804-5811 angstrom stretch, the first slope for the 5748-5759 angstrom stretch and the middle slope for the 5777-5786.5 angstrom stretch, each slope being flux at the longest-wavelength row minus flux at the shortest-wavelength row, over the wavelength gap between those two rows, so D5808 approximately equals -0.1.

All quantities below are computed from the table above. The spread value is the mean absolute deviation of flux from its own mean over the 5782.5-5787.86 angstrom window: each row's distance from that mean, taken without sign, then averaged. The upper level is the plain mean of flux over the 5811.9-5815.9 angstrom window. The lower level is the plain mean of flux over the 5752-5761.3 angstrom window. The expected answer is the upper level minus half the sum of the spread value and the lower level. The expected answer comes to 4.30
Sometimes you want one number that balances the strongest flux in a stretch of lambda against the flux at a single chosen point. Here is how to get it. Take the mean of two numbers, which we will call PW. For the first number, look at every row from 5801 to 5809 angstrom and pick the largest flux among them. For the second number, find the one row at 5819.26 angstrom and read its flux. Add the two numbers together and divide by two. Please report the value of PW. 8.79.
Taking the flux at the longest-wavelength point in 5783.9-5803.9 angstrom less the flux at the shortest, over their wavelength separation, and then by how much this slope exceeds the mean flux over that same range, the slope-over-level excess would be -8.50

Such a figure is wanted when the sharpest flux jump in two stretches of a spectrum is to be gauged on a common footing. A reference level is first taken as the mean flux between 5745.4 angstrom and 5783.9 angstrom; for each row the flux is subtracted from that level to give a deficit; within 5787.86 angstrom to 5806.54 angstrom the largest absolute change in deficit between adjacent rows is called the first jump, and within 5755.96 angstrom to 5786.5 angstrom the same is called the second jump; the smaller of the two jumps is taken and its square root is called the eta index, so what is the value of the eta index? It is 0.36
